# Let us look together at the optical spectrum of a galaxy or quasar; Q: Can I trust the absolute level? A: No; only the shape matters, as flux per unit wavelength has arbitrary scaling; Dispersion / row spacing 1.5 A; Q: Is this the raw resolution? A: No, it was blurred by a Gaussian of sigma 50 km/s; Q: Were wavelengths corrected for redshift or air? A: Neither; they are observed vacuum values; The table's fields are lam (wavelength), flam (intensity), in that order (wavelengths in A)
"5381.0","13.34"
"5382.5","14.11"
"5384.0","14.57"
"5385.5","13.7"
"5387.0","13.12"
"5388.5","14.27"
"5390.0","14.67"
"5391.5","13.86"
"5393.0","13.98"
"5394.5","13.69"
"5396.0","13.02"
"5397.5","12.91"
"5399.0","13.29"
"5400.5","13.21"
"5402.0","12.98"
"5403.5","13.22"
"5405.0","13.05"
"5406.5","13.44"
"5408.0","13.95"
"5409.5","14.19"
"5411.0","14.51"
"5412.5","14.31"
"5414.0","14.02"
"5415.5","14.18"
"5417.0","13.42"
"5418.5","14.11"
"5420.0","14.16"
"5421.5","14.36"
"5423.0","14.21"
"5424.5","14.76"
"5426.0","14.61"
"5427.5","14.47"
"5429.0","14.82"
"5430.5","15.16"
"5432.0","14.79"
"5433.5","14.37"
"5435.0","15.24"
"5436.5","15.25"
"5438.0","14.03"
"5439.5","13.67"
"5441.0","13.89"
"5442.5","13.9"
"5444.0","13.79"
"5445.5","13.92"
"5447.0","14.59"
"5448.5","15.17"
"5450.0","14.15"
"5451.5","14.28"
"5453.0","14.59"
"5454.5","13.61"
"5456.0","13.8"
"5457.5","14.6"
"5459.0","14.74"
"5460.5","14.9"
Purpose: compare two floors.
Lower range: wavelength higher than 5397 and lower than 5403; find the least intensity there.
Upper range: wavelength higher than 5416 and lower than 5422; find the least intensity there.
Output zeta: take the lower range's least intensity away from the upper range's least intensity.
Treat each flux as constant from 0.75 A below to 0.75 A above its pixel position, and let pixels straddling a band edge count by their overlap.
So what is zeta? 0.5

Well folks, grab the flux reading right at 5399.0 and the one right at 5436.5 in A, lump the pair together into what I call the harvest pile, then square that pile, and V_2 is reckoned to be 815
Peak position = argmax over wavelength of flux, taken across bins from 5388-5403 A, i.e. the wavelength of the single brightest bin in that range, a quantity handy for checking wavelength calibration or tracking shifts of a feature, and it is 5390.0 A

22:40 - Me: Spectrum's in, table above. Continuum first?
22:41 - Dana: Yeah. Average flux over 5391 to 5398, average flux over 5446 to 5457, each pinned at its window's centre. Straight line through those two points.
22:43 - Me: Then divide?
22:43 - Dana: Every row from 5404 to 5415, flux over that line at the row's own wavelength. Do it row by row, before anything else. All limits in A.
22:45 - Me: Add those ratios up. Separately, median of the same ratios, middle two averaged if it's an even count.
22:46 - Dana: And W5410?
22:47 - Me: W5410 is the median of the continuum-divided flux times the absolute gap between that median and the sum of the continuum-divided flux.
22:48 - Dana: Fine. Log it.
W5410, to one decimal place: 6.2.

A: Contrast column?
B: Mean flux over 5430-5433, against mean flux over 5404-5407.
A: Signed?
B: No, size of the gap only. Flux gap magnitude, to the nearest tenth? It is 1.7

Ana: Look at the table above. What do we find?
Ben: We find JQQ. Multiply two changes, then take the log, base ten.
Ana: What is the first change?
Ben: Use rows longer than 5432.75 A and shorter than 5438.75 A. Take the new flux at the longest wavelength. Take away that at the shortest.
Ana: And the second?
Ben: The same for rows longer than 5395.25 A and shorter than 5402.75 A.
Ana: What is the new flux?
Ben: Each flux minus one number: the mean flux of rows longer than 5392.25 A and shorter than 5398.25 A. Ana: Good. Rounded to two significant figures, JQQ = -1.9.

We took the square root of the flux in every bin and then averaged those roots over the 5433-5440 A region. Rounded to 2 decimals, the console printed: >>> 3.81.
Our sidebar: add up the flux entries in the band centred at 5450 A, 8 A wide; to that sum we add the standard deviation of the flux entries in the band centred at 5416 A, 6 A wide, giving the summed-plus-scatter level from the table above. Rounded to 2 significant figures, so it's 73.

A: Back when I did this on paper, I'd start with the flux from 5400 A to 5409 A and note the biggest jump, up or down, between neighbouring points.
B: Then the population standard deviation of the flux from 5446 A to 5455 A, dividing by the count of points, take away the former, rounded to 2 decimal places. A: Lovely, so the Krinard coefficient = -0.03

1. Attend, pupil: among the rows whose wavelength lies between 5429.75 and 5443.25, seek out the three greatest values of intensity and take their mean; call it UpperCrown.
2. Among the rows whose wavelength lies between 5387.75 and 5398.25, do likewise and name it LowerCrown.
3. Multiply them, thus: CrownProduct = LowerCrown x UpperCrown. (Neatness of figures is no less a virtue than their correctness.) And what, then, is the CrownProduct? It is 218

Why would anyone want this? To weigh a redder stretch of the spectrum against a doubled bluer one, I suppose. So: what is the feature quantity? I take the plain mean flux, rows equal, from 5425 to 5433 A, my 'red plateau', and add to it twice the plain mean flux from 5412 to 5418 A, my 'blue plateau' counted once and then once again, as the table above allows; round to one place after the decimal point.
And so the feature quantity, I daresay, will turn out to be 42.7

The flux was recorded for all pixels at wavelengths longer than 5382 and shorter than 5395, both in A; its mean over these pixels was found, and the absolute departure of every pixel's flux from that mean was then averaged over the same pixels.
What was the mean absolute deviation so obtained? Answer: 0.36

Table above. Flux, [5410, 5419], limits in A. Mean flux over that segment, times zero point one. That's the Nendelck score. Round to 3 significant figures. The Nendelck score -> 1.41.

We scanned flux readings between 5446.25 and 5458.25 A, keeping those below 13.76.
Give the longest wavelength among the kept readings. 5454.5 A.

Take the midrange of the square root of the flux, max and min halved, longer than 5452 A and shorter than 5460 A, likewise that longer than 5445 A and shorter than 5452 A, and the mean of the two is 3.79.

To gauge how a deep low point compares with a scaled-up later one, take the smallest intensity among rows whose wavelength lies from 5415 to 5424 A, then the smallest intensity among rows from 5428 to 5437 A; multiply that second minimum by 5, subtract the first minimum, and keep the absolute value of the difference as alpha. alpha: 58.4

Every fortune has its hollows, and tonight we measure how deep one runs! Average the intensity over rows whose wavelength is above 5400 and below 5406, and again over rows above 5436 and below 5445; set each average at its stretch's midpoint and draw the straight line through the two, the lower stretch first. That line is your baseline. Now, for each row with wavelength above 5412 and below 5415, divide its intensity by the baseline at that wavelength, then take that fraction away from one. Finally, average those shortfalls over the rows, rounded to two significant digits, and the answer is -0.058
